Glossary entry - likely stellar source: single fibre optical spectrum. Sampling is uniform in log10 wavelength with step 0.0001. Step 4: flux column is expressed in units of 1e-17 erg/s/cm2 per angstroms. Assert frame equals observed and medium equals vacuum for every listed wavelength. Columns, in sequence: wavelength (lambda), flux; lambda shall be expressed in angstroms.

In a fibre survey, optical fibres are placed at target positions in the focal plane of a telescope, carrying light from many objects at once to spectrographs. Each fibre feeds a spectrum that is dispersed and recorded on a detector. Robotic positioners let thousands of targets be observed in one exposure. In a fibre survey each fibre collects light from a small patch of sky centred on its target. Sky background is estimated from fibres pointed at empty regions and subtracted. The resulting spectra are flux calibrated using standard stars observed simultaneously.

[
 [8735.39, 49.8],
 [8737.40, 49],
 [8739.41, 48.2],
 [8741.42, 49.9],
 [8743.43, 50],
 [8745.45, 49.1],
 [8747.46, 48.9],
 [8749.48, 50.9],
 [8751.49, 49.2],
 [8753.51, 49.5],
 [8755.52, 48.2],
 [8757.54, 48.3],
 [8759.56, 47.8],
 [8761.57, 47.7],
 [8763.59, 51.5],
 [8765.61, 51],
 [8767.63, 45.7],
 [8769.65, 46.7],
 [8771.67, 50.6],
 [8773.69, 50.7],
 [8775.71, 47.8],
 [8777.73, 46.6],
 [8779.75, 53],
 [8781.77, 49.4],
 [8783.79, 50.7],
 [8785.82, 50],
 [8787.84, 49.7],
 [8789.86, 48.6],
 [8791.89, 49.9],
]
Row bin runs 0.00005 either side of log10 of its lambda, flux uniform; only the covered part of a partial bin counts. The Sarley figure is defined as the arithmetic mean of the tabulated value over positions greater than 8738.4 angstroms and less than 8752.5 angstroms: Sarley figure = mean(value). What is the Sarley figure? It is 49.5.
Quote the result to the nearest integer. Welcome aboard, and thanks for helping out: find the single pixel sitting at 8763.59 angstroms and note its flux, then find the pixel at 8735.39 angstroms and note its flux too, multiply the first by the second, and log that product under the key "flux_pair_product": 2565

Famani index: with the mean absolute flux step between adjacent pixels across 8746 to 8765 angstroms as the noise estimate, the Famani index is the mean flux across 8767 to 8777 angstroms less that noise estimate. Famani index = 47.1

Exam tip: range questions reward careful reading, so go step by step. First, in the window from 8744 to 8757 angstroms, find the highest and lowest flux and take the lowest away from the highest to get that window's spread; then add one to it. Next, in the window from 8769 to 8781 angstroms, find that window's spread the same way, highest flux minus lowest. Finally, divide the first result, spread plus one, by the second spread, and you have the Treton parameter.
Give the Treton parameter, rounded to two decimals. 0.58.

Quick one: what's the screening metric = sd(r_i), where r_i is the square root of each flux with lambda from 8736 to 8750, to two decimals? 0.06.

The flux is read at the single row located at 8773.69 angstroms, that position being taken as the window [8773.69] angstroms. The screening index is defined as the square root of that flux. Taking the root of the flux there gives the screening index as 7.120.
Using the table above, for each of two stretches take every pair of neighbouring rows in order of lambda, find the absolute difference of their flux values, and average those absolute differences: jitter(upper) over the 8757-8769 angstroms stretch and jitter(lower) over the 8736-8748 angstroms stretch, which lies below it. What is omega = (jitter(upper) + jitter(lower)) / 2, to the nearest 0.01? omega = 1.39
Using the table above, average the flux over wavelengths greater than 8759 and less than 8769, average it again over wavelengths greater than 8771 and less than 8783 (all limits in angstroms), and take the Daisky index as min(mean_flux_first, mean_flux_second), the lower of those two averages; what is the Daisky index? 48.7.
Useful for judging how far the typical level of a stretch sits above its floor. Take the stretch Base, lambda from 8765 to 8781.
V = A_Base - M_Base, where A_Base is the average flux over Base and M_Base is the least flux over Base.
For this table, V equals 3.3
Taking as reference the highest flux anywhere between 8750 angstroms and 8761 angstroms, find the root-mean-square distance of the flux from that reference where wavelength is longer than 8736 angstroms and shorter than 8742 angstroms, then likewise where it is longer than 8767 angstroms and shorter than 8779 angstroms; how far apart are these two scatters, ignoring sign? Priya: 1.6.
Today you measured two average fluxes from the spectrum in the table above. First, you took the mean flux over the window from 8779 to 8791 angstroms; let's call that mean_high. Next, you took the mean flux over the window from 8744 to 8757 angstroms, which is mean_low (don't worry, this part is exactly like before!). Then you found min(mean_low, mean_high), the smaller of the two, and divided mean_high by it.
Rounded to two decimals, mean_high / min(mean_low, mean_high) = 1.02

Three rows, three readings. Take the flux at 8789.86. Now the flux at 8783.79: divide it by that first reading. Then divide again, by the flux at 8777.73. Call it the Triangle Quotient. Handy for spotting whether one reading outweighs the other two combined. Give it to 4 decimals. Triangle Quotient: 0.0224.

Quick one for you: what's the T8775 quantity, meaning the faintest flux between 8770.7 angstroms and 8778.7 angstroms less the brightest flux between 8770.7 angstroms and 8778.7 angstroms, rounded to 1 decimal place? -4.1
